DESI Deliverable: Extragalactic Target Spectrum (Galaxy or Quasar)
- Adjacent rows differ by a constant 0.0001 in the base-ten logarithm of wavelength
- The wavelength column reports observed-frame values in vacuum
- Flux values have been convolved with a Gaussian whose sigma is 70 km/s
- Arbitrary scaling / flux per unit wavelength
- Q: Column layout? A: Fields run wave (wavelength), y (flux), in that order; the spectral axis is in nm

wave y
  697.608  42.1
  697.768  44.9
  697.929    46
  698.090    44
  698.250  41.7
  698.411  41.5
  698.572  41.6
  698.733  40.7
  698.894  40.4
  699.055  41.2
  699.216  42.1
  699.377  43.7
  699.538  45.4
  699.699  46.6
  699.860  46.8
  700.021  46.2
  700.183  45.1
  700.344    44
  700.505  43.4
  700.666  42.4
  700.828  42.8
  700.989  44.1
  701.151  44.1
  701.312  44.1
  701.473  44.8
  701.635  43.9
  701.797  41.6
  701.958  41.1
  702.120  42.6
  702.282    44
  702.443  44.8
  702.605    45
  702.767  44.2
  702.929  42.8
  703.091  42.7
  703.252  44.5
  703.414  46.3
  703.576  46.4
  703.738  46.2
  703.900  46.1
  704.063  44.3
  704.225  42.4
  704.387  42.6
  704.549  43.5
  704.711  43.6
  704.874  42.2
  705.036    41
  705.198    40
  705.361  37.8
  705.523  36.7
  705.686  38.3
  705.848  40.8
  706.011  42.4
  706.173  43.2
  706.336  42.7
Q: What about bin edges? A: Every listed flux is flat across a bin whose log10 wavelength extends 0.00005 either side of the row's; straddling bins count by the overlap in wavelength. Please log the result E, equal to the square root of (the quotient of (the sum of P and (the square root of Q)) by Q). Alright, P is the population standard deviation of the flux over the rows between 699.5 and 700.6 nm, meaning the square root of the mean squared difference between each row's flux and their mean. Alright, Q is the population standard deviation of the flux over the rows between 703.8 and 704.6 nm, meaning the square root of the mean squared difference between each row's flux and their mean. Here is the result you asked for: 1.32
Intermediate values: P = 1.20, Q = 1.34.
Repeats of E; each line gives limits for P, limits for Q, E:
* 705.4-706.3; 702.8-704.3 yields 1.53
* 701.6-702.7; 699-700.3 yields 1.20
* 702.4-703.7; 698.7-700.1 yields 1.07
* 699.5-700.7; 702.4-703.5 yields 1.48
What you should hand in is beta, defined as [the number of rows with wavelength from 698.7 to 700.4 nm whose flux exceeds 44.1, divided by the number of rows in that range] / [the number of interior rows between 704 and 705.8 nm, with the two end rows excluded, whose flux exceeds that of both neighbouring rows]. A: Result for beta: 0.45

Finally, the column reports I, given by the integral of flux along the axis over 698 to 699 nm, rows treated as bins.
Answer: 41.7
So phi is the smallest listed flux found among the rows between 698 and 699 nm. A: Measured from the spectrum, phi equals 40.4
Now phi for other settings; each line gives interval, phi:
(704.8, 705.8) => 36.7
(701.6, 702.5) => 41.1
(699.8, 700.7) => 42.4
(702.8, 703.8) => 42.7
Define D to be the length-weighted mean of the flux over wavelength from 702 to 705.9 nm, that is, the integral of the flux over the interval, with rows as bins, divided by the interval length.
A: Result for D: 42.9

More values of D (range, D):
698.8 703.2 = 43.7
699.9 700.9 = 44.1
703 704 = 45.3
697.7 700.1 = 43.5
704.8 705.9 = 39.5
